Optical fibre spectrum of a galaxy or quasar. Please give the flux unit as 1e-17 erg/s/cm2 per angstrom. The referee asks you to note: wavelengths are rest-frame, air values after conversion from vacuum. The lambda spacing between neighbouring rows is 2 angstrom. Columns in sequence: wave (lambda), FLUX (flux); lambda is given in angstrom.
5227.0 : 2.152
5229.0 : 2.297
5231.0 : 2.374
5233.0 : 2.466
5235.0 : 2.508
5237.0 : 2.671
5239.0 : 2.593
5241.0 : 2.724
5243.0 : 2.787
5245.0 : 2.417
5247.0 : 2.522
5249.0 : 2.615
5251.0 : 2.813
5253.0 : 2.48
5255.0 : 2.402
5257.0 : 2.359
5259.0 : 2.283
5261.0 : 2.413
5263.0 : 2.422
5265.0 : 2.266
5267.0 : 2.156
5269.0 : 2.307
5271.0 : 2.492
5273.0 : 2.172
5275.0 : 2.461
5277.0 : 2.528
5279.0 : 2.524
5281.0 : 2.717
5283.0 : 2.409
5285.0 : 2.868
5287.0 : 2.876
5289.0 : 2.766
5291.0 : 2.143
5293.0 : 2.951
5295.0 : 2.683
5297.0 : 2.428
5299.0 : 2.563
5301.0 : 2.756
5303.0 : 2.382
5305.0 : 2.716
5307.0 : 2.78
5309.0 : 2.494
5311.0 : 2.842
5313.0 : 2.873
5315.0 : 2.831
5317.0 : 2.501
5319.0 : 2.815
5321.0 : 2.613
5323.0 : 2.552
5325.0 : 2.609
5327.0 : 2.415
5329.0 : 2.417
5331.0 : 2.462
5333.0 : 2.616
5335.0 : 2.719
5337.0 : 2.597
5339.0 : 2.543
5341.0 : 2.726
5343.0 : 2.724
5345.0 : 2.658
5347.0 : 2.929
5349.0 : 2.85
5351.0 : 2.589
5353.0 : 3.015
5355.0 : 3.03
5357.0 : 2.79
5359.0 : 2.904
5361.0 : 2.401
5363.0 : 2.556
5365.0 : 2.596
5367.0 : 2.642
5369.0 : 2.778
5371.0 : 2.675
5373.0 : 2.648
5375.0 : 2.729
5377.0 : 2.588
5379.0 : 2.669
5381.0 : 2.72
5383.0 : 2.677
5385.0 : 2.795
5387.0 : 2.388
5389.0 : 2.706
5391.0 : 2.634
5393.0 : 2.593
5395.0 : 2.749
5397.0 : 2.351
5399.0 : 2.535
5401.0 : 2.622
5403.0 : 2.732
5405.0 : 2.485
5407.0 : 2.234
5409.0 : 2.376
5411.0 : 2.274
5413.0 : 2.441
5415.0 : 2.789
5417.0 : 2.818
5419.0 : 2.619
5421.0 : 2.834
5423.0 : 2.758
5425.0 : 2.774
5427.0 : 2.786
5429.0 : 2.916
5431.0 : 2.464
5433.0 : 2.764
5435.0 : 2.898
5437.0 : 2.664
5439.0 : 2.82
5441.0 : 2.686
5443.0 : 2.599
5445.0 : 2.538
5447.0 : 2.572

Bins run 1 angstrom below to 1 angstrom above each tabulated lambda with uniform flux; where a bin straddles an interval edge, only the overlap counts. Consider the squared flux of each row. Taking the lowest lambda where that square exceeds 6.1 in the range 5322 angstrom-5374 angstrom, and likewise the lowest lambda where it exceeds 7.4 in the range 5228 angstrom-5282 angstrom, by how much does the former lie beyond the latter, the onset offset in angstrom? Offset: 82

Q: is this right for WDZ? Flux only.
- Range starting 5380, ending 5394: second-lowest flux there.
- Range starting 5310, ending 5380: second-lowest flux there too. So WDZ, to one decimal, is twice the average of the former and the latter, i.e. 5.0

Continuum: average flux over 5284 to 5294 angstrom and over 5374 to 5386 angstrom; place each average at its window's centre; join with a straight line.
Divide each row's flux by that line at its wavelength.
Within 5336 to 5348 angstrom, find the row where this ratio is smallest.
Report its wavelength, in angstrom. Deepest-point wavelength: 5339.0 angstrom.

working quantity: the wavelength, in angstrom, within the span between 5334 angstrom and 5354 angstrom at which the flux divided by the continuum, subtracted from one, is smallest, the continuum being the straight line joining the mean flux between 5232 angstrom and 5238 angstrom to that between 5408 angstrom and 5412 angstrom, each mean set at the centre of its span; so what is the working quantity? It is 5353.0 angstrom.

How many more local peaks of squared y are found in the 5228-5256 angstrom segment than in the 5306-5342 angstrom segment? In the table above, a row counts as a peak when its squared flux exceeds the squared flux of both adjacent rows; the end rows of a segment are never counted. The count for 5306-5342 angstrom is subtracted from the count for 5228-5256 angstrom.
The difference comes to -1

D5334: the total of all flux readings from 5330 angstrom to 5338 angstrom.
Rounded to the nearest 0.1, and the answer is 10.4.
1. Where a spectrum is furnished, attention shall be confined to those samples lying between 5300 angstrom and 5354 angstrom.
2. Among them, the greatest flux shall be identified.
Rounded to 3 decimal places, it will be 3.015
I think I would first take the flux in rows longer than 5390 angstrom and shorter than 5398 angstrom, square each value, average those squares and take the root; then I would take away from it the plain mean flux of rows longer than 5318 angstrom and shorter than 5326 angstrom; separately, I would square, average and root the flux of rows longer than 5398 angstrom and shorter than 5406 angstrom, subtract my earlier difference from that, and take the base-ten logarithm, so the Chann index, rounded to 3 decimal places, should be 0.424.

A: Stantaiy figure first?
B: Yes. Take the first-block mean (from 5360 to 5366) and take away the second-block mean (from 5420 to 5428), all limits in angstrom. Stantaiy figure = -0.3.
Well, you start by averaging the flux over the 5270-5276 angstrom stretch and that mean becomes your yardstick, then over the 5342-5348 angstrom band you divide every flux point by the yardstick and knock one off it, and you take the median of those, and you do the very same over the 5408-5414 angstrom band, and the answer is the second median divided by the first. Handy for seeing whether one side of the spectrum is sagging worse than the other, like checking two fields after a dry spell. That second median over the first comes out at 0.00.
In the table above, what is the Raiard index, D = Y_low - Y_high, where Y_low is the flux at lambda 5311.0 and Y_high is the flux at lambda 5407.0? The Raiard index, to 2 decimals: 0.61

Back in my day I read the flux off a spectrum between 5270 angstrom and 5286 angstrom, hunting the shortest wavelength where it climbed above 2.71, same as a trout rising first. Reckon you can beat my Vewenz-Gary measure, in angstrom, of 5281.0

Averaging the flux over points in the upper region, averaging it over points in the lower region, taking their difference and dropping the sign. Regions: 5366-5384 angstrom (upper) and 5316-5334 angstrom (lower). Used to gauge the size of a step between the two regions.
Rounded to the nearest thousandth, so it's 0.125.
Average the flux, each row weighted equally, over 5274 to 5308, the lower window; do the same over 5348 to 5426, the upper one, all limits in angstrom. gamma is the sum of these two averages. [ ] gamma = 5.27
